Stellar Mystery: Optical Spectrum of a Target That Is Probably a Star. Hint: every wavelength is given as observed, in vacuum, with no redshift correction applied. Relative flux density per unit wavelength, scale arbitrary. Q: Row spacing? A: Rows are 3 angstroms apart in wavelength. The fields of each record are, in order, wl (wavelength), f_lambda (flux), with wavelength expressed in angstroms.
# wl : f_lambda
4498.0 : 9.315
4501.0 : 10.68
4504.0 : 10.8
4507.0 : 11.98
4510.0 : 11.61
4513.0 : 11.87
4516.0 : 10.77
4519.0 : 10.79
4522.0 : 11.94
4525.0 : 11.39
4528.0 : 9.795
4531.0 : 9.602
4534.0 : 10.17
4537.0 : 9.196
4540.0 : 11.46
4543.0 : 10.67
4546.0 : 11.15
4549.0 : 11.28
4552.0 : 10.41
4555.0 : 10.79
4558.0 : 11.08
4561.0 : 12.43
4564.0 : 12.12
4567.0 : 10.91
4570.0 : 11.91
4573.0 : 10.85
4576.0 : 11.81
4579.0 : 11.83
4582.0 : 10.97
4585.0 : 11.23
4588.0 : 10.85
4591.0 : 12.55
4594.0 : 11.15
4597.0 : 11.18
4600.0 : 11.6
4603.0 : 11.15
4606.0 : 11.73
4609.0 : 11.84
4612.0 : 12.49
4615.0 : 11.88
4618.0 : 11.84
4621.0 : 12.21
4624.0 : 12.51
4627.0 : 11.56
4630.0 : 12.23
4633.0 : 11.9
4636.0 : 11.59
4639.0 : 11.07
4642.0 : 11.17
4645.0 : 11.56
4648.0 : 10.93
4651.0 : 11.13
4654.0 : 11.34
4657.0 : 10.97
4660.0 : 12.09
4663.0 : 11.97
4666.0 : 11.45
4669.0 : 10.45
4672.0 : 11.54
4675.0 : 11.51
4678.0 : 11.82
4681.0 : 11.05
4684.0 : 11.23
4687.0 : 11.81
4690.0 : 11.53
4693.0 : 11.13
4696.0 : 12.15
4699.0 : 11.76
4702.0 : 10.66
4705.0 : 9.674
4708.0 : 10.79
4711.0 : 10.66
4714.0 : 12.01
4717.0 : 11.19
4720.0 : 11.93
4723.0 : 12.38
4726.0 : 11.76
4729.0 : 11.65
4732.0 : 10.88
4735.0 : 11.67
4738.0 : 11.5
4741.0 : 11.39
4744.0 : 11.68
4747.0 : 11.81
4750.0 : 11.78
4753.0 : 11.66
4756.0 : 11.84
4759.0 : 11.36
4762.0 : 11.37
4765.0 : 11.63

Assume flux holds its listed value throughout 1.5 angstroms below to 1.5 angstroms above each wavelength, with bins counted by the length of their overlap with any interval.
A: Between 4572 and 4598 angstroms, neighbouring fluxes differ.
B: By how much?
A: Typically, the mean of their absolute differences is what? 0.70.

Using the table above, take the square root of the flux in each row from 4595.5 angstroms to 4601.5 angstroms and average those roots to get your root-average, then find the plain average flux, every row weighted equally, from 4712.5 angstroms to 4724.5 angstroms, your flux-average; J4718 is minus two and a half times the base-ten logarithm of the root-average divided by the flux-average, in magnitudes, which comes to 1.37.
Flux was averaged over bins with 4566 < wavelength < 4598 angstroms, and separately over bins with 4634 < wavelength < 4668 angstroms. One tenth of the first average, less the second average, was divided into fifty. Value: -4.88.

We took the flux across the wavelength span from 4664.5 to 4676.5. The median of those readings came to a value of 11.48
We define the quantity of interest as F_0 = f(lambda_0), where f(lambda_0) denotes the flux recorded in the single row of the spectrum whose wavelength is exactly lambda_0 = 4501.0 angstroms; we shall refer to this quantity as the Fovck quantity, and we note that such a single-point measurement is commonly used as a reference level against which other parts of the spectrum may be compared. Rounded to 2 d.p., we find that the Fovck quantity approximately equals 10.68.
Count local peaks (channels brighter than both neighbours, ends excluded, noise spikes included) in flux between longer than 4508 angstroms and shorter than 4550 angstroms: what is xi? 4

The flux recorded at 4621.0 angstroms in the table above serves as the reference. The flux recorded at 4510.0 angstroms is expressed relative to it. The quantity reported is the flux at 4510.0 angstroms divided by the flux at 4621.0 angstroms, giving 0.95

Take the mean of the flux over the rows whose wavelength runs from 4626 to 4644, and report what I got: 11.6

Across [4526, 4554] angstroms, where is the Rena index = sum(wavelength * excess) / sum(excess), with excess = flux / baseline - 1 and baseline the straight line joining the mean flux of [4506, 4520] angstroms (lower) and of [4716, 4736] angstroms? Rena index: 4536.5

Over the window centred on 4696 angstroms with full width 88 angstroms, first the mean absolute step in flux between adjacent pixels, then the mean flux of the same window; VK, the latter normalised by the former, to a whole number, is 18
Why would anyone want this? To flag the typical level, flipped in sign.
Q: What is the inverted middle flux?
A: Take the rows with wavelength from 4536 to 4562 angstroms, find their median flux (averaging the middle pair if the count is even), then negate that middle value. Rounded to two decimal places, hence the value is -11.08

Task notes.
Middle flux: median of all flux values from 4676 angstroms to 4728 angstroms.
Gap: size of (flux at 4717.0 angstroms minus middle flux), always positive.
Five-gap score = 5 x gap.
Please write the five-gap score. 1.7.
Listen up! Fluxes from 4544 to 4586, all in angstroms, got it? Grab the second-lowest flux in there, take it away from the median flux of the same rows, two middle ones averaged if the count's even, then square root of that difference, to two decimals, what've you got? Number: 0.63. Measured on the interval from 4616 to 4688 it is 0.79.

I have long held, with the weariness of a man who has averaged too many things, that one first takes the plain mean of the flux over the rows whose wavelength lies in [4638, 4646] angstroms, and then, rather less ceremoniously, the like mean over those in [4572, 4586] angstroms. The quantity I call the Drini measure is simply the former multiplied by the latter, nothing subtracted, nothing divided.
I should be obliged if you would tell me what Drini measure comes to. 128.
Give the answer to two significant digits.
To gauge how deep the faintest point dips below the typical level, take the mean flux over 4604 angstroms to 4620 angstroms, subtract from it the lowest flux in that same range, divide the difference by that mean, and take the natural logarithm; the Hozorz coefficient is -4.0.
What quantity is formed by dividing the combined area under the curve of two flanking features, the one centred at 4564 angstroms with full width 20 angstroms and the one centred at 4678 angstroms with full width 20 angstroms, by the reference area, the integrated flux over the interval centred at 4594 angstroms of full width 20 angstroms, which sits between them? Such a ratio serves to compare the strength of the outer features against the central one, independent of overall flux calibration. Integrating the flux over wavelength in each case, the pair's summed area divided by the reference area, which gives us 2.00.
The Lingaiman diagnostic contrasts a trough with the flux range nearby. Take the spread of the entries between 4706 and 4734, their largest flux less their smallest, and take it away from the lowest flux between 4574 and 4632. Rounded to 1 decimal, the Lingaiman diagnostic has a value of 9.1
